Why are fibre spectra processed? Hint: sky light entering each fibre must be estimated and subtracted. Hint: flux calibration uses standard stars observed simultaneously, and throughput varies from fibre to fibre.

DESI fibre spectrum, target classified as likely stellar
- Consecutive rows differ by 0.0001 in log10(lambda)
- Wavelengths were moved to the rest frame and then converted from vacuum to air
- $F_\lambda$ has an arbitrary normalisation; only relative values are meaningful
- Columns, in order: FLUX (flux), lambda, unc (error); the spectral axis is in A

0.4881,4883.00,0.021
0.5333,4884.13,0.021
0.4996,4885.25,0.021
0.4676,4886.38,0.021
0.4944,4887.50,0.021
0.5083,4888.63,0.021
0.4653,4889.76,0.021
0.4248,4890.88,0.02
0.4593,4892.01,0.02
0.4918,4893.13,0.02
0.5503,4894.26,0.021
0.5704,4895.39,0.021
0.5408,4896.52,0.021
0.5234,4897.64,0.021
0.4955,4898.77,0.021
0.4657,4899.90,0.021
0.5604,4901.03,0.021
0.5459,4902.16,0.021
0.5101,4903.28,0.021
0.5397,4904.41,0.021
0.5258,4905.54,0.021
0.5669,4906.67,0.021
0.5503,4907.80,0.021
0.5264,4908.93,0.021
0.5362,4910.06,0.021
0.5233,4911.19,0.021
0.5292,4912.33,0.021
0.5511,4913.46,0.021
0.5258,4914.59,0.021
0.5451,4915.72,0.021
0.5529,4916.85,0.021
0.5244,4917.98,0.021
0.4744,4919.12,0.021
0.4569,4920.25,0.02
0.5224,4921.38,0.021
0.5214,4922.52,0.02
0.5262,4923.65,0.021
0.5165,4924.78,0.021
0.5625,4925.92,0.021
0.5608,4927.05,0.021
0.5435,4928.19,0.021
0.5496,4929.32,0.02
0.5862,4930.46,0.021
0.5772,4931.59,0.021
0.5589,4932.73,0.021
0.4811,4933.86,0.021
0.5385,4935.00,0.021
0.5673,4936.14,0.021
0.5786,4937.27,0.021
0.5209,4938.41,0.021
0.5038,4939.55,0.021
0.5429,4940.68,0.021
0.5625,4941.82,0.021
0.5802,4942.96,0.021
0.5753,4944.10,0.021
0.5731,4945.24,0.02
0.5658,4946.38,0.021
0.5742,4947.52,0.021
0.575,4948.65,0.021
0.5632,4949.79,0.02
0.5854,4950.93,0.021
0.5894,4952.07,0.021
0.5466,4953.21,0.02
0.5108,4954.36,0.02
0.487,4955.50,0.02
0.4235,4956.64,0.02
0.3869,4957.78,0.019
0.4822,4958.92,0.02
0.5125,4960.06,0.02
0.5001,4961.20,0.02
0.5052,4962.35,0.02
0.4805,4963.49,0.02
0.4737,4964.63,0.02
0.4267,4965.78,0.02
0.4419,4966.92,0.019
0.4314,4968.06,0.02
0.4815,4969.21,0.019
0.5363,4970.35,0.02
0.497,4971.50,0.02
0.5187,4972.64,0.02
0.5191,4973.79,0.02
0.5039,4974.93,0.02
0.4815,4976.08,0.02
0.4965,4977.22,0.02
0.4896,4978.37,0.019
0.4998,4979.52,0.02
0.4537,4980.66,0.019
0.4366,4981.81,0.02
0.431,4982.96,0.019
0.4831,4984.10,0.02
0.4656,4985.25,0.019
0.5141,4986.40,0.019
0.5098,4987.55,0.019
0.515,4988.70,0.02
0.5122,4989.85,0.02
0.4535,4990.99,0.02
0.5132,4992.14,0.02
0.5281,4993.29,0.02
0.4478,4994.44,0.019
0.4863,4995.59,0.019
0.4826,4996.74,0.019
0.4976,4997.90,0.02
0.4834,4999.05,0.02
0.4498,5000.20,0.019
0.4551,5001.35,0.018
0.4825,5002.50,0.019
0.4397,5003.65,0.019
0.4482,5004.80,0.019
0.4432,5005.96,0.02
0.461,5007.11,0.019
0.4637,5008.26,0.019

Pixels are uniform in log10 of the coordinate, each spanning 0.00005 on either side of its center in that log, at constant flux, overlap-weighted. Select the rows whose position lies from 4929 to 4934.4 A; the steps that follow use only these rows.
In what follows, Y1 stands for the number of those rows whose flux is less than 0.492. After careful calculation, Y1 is 1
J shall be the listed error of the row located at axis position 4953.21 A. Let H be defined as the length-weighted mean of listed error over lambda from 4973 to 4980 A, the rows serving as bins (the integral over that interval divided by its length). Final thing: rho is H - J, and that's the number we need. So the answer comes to -0.0002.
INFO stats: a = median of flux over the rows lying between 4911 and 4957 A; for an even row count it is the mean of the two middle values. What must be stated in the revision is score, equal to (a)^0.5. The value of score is 0.739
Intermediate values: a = 0.55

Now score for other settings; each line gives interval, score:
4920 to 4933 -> 0.739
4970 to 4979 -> 0.707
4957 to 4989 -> 0.697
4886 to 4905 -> 0.713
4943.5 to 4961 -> 0.750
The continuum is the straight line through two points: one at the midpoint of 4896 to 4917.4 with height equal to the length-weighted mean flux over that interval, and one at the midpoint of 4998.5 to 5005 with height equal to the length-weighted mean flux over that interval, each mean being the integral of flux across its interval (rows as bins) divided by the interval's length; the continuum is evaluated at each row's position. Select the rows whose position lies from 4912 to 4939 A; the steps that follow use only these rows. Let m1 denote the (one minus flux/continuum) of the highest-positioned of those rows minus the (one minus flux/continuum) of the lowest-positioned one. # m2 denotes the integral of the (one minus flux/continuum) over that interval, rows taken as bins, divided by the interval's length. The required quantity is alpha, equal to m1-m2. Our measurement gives 0.01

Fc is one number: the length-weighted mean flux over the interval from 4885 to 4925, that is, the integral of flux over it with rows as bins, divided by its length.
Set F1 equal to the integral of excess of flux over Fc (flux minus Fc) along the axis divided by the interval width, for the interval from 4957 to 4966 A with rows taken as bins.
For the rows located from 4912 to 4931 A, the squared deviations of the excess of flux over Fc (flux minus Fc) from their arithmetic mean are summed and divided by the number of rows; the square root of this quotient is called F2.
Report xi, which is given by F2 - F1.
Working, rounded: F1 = -0.045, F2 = 0.0303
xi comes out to 0.08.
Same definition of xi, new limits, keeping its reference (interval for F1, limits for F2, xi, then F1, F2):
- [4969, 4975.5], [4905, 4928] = 0.03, -0.006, 0.0264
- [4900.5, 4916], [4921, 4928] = 0.00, 0.022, 0.0191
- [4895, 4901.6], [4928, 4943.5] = 0.02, 0.008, 0.0296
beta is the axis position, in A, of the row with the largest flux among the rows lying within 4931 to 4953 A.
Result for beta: 4952.07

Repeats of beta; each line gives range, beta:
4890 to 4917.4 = 4895.39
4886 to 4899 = 4895.39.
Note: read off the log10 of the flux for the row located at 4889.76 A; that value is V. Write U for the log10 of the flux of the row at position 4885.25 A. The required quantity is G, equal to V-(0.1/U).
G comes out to 0.00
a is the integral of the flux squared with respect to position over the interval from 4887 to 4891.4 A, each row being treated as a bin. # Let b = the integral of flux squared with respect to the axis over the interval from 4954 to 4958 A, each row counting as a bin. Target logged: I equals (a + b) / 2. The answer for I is 0.913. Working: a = 0.99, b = 0.84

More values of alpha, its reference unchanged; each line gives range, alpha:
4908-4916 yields -0.03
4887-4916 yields -0.16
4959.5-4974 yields -0.04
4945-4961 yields 0.15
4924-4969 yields 0.15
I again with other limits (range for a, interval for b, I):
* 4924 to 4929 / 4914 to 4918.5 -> 1.395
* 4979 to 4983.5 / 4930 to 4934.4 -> 1.139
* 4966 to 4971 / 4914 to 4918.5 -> 1.207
